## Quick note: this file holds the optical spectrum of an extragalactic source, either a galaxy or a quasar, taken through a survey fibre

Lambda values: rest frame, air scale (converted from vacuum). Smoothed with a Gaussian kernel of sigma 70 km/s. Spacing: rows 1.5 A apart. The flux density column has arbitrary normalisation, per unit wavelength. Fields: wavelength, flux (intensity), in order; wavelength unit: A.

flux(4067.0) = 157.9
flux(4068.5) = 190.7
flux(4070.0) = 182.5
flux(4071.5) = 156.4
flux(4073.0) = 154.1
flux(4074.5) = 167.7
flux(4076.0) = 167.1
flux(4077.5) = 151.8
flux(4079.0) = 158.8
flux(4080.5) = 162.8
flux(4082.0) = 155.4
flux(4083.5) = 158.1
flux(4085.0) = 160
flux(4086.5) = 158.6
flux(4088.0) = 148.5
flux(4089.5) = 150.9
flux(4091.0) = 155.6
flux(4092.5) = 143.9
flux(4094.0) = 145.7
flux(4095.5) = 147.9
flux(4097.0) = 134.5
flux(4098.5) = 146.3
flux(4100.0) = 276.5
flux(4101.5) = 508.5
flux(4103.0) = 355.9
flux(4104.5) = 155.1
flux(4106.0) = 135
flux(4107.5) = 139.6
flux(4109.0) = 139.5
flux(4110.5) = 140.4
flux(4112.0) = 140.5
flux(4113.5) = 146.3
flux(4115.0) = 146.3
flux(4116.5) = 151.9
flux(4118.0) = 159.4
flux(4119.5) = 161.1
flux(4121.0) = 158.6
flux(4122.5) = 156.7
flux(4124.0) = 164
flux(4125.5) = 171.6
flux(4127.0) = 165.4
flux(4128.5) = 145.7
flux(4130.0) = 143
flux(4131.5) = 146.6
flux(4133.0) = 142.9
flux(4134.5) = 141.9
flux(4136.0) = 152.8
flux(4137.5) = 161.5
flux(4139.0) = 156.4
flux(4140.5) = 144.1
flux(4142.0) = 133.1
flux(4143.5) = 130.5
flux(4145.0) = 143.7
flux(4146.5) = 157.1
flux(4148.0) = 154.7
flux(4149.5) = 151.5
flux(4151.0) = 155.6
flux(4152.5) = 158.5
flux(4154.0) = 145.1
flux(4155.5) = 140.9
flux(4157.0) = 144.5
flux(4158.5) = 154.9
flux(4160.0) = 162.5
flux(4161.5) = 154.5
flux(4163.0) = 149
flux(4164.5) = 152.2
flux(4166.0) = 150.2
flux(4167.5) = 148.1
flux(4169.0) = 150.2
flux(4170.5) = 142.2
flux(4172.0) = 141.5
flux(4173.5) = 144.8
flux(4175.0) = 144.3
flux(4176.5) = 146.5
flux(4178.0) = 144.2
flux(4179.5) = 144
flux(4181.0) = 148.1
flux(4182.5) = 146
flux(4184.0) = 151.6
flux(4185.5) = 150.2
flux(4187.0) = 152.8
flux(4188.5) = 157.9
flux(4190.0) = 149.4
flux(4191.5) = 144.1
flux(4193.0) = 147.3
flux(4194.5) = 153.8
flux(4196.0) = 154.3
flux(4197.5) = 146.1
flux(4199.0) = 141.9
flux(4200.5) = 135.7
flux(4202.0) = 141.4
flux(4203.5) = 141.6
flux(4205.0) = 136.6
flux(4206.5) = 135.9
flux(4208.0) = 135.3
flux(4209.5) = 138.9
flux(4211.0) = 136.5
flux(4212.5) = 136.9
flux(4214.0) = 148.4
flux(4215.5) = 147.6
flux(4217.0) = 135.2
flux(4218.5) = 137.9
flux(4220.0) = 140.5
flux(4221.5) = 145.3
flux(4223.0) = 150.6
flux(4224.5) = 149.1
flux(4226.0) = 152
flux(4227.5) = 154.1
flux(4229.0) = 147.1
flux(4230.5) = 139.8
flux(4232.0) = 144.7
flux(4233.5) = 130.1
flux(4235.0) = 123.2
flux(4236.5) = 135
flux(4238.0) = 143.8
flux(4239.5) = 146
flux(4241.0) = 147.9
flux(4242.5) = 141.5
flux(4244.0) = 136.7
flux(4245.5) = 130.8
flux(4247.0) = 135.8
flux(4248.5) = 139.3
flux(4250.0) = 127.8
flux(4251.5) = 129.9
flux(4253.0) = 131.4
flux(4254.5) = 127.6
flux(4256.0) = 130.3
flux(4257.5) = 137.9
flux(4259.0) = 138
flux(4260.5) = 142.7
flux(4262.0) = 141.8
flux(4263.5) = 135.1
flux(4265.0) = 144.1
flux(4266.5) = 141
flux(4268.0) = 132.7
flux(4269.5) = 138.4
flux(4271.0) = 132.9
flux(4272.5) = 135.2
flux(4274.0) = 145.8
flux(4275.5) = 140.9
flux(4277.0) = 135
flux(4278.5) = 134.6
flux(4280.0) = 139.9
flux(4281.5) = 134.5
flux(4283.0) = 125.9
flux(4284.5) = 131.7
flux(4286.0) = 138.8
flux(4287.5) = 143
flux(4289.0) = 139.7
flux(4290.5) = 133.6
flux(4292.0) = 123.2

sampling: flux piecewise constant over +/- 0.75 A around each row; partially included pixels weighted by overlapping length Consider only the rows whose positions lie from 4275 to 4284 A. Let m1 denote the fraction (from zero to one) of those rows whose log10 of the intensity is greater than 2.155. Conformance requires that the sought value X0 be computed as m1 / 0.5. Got 0.0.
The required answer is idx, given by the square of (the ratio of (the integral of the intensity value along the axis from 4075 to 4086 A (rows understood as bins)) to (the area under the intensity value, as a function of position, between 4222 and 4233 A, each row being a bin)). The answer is 1.2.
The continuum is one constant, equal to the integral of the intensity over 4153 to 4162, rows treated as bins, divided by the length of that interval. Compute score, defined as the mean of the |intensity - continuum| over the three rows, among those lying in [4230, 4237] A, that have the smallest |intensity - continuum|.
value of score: 11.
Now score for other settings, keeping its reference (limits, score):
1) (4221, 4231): 1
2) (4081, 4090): 2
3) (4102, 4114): 6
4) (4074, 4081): 7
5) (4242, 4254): 11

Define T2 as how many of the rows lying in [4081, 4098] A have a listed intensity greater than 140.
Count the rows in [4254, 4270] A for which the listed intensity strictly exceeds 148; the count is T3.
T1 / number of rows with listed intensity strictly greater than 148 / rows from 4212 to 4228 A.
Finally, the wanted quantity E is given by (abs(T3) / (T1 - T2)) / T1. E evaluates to 0.0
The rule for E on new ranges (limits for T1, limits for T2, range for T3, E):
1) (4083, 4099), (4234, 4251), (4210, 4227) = 0.3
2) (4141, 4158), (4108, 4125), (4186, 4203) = -0.2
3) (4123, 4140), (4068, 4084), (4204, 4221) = 0.0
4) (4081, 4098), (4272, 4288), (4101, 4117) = 0.1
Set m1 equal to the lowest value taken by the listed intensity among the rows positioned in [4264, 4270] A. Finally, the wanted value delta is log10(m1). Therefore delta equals 2.12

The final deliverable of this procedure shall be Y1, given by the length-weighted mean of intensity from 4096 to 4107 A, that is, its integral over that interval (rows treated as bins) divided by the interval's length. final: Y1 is 240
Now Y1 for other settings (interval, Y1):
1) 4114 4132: 156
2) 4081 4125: 174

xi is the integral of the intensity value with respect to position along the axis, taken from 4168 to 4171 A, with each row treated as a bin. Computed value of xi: 440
